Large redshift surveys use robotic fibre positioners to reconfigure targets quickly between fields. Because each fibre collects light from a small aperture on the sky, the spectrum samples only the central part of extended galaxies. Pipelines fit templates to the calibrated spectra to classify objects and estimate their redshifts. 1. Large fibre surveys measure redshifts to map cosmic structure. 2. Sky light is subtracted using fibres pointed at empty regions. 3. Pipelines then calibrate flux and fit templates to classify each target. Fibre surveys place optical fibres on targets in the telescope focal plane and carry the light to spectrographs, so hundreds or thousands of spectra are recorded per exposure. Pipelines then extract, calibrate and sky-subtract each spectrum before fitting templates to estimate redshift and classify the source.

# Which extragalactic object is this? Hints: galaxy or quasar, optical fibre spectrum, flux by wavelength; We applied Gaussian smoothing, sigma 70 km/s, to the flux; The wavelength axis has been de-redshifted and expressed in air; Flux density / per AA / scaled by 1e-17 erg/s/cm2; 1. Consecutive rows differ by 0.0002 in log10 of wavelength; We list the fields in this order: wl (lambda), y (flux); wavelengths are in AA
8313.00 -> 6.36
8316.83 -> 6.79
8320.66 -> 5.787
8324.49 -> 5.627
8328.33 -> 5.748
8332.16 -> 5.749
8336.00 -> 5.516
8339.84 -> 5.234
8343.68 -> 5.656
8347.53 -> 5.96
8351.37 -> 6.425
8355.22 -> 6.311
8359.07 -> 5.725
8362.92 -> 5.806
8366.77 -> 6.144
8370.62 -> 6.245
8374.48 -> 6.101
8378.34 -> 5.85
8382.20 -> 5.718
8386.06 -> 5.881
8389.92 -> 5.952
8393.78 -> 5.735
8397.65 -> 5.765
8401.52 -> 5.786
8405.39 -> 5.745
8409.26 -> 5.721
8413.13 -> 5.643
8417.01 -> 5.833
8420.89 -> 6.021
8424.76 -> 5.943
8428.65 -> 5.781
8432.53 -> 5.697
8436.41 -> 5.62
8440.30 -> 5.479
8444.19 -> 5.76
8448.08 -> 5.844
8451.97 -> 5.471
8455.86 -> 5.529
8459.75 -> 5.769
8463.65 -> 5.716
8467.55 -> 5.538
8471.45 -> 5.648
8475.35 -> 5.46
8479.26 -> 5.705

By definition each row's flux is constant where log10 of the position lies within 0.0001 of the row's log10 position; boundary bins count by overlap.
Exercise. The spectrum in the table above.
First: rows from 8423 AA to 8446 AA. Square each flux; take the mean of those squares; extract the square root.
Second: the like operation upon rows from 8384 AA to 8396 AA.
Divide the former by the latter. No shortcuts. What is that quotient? 0.98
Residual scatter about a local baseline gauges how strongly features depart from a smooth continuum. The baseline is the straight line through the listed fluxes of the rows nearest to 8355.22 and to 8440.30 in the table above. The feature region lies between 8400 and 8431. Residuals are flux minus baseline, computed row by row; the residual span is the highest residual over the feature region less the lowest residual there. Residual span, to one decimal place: 0.5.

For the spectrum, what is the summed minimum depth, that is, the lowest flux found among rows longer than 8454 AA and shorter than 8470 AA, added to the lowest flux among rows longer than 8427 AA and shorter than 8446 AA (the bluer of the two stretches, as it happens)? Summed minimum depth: 11.0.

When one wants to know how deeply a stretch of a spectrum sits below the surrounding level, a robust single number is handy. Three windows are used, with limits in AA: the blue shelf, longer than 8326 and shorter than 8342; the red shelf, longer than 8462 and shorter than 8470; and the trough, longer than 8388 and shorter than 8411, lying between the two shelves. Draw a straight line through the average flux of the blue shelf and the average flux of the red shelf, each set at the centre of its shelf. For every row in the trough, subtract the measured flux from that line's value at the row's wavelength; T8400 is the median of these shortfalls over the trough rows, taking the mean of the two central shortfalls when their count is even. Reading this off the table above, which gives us -0.160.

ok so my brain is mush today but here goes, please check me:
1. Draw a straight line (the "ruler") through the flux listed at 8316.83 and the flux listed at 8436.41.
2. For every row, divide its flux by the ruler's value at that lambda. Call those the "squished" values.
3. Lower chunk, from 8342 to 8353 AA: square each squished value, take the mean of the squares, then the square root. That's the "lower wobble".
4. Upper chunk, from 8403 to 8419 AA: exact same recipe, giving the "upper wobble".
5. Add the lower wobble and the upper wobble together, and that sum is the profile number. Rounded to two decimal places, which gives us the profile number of 1.91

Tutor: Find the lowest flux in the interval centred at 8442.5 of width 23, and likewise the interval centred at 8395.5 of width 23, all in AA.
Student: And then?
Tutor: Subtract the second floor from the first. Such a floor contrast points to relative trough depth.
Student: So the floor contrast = -0.26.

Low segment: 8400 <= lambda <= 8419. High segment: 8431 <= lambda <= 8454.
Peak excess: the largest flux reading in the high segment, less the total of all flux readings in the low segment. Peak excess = -23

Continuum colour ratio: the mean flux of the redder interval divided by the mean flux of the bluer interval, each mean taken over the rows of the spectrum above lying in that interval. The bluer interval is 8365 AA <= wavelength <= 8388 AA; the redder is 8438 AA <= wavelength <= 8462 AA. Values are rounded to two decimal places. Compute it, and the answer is 0.94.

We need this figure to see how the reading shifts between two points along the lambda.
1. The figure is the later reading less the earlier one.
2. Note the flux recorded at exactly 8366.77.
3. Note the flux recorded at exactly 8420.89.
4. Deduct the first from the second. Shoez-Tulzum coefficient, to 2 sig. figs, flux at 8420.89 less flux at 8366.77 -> -0.12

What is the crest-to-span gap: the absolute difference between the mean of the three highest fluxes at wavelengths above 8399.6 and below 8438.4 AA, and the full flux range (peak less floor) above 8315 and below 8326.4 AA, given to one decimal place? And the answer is 4.8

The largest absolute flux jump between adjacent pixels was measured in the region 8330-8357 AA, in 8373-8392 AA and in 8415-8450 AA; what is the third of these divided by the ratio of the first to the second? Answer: 0.15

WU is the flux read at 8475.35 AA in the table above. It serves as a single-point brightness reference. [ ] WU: 5.46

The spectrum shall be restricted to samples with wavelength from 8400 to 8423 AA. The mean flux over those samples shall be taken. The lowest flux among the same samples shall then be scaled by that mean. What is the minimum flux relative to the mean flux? 0.974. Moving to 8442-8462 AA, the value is 0.964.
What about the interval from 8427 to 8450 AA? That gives 0.962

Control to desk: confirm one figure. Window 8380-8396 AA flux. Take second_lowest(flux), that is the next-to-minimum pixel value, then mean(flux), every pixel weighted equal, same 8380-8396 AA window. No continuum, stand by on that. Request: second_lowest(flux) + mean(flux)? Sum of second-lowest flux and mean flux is 11.56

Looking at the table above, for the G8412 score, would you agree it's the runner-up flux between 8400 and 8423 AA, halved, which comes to 2.92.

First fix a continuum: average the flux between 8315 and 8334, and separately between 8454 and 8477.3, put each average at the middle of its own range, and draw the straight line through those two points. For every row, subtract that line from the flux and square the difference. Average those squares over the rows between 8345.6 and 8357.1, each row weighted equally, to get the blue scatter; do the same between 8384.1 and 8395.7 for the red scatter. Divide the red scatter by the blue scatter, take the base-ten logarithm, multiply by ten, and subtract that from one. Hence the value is 12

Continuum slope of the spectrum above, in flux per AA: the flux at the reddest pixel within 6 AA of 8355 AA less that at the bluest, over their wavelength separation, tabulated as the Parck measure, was -0.09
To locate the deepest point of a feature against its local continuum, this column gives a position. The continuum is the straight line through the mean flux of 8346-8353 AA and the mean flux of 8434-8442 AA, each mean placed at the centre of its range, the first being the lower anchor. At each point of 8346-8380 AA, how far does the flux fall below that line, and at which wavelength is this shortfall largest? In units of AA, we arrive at 8359.07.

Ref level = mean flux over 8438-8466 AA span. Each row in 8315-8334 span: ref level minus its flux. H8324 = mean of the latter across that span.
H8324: -0.29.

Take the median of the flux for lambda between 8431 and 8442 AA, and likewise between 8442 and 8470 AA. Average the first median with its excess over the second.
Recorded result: 2.76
